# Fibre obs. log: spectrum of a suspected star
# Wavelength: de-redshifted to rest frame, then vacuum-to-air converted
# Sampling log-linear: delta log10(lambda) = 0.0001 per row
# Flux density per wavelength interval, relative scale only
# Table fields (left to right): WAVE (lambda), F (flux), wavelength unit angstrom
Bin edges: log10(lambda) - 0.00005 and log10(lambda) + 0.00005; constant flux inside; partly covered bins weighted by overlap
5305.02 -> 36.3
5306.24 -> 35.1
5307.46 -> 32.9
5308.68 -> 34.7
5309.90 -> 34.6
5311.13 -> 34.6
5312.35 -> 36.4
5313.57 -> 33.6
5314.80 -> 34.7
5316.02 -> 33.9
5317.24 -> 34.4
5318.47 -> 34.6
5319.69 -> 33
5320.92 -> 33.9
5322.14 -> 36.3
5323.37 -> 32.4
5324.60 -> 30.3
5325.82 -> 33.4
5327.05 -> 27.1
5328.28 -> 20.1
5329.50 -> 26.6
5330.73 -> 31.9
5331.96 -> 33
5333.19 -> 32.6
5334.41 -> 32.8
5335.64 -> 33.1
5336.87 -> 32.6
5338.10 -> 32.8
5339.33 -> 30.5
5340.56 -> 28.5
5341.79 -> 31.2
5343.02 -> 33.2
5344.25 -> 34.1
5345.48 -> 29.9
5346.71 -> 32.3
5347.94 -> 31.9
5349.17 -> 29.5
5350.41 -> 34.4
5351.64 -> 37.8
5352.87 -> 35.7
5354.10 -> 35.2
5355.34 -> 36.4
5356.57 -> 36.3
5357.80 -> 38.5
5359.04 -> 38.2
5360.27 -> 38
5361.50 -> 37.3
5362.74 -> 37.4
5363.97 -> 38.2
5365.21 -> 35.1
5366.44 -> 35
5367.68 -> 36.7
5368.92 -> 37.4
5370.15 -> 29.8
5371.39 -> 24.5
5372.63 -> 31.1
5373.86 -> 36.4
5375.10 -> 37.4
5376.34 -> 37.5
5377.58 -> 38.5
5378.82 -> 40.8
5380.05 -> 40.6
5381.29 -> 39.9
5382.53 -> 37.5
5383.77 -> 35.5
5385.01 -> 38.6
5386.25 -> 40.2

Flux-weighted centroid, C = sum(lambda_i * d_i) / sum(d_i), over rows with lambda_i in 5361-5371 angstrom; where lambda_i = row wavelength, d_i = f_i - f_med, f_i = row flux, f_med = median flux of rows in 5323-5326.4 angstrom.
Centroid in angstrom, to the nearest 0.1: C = 5364.6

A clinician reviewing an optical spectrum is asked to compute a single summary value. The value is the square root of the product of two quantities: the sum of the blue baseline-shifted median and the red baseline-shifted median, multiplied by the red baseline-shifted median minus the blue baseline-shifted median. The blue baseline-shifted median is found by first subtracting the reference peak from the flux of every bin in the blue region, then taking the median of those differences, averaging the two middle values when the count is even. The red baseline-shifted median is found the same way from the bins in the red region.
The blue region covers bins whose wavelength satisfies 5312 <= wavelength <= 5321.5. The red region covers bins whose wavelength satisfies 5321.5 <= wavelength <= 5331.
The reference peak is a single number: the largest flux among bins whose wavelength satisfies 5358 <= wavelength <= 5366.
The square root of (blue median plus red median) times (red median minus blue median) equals 5.8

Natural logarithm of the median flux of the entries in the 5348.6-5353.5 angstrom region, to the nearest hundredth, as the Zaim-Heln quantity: 3.56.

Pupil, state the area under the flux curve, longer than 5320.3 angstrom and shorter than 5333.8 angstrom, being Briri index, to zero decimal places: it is 414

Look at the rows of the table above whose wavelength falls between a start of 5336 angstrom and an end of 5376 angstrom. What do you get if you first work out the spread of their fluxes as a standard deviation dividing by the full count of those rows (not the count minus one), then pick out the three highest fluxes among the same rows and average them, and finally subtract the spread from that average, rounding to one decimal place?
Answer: 34.9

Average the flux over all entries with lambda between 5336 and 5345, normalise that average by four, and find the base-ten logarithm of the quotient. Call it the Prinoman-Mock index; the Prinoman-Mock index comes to 0.901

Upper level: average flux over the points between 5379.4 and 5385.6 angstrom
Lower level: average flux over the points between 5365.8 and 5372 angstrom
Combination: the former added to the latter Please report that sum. 71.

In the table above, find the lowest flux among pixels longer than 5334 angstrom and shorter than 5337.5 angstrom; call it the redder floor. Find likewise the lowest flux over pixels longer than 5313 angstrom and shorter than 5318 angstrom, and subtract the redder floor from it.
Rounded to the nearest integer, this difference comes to 1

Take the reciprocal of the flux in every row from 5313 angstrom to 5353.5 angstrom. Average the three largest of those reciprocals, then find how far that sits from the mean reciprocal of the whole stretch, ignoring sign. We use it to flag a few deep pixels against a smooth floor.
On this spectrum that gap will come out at 0.010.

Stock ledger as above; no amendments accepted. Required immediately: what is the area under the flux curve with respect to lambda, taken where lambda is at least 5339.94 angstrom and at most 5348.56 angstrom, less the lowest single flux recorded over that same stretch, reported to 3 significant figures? 244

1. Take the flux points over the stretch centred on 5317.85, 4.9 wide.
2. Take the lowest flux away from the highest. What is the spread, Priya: 1.6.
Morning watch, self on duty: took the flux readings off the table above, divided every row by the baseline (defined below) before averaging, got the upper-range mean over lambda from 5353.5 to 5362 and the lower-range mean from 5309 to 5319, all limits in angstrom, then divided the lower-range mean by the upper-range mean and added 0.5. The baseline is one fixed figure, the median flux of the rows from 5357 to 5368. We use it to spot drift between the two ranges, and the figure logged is 1.43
